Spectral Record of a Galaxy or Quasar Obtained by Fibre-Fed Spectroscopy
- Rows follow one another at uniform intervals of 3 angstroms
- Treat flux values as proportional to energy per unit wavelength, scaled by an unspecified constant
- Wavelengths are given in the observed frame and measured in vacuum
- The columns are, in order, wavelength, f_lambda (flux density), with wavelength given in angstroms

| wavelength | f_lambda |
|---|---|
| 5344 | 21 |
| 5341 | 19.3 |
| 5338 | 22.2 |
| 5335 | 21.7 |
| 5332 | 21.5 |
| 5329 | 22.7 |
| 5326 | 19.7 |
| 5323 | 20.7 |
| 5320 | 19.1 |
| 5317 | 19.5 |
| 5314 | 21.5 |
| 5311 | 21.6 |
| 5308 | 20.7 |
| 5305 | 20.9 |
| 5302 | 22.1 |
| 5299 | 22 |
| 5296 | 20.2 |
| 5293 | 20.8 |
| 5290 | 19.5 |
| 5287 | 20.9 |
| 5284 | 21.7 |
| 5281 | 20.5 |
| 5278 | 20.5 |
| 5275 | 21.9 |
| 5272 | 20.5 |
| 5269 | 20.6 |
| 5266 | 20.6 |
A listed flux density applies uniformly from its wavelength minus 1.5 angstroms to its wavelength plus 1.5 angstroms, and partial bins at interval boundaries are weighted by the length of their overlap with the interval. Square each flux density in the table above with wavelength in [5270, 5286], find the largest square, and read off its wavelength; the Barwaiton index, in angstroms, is 5275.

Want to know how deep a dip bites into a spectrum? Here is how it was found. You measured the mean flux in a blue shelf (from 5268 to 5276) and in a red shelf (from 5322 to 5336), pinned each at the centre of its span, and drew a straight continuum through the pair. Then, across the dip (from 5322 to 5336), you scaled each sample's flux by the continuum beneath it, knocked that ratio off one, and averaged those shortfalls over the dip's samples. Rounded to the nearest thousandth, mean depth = 0.000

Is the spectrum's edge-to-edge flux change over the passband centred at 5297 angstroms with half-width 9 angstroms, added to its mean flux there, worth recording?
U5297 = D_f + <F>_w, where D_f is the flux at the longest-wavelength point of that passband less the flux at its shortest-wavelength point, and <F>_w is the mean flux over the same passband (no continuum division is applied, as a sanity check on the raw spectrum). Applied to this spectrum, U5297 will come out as 22.3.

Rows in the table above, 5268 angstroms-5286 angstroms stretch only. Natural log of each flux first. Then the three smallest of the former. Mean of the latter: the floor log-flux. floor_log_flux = 3.02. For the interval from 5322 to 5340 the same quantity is 3.03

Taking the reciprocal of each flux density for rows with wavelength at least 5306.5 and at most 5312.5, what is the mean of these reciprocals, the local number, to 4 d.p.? 0.0473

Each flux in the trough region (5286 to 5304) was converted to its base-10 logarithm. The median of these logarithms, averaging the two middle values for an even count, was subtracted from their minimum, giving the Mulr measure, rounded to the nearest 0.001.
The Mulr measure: -0.029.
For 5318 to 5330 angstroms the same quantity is -0.024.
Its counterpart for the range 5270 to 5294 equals -0.025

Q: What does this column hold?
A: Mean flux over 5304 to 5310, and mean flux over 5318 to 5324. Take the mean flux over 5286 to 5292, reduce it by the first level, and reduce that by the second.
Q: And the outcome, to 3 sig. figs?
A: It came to -20.5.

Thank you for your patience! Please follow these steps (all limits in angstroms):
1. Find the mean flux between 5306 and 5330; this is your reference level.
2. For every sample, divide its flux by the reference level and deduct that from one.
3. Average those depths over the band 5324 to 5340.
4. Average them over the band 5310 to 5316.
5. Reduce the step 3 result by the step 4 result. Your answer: 0.00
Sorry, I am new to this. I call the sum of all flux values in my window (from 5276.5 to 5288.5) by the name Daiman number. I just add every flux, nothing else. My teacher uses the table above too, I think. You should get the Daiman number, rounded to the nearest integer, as 84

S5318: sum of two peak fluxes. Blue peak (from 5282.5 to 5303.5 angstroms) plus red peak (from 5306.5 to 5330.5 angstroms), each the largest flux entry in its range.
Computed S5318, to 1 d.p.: 44.8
